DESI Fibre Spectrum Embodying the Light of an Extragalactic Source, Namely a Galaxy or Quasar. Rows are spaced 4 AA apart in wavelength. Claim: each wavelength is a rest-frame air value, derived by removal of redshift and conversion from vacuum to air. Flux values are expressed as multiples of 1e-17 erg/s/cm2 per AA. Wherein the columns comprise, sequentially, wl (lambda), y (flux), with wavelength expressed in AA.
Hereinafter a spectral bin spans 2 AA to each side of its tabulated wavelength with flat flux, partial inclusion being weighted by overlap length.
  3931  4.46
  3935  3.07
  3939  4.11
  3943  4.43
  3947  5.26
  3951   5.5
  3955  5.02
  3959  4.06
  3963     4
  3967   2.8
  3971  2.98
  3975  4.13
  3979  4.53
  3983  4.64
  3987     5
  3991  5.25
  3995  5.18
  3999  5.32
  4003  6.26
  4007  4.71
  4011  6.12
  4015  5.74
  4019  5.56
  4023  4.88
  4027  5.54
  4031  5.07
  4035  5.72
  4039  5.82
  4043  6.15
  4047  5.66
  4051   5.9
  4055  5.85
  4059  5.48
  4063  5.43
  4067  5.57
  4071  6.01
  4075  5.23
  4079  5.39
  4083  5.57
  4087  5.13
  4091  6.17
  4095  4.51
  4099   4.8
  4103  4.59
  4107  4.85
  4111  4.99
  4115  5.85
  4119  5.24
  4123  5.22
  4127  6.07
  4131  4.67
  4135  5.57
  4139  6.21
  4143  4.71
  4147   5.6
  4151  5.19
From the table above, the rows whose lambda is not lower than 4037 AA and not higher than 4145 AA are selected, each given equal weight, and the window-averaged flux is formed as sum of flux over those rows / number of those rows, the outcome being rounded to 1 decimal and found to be 5.4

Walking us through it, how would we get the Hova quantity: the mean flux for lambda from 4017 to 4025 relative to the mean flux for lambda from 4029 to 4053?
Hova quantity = 0.91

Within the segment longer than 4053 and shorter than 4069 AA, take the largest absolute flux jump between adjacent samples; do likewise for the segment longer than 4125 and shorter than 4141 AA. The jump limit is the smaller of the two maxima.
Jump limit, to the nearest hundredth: 0.37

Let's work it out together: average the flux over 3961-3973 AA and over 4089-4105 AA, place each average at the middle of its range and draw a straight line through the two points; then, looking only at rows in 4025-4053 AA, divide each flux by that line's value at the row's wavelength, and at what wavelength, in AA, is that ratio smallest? 4031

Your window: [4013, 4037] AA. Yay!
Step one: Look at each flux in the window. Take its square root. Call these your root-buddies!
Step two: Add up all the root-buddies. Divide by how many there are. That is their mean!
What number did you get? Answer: 2.33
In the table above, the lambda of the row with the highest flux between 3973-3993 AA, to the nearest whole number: 3991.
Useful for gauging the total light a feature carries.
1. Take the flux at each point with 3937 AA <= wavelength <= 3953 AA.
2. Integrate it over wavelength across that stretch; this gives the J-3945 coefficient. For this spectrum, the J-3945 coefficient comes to 77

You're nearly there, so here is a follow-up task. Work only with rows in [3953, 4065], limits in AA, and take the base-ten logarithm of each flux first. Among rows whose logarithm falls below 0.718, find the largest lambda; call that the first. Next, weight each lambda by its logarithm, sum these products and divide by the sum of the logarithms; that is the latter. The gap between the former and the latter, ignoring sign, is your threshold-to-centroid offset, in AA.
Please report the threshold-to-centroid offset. 19.3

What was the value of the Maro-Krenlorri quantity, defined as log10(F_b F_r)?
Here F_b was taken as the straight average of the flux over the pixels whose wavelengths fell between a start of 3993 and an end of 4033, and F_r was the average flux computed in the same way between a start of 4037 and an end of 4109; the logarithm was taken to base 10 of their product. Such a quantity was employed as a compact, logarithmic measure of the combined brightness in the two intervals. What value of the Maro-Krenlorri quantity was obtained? 1.47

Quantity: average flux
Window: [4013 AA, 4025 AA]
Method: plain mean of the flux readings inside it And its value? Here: 5.39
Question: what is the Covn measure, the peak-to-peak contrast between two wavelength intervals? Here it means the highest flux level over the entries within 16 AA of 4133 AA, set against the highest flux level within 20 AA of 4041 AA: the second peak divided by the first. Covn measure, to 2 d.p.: 0.99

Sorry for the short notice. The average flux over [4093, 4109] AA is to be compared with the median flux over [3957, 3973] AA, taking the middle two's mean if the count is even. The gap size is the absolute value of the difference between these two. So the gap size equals 1.2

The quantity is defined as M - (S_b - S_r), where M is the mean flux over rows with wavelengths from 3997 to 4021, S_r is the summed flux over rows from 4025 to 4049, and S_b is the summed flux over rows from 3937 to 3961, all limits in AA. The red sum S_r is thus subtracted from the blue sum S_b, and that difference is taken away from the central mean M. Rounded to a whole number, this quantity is 11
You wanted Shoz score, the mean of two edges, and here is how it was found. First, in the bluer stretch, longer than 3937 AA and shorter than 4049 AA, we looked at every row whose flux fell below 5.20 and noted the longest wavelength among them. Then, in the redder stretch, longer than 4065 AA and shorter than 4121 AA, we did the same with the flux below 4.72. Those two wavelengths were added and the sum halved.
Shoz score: 4067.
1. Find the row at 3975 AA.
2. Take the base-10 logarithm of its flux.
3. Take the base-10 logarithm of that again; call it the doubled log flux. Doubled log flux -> -0.210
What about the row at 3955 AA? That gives -0.154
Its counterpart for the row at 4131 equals -0.174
